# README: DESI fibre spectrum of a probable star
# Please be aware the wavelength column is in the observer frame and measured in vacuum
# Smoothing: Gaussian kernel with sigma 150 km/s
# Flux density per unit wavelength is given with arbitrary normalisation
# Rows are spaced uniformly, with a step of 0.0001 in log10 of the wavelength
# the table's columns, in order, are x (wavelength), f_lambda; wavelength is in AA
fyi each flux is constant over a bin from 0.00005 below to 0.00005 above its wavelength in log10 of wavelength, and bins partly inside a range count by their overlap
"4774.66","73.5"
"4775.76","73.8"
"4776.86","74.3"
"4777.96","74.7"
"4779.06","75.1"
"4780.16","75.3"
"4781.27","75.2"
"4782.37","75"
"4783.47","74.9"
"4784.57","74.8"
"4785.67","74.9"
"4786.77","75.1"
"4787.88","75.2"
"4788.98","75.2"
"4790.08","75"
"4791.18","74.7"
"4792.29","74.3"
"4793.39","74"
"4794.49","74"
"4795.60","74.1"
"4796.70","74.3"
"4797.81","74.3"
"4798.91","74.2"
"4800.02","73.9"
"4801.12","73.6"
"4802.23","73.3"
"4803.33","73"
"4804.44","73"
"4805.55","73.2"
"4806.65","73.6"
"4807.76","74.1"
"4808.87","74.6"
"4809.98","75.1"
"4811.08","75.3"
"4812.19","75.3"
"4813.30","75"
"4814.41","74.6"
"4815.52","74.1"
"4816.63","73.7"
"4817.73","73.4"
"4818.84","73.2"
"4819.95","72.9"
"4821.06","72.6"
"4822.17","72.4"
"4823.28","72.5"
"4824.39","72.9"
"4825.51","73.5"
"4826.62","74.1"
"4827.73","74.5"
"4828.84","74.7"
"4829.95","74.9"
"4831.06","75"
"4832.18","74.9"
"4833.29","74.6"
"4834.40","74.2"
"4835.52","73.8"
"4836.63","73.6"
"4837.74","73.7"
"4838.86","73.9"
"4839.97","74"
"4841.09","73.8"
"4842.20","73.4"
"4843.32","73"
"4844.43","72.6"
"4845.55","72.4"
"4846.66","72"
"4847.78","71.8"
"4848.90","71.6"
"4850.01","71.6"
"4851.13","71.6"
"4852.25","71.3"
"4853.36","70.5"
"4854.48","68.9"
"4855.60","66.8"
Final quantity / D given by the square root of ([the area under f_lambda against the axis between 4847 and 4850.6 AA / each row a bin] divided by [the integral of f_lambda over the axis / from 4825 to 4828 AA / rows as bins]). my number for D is 1.08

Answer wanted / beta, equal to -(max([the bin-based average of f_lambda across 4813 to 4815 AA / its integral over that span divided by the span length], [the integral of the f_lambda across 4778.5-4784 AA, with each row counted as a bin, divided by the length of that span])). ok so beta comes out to -75.0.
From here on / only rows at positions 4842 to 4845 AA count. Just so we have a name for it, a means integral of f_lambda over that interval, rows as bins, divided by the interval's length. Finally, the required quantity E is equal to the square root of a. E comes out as 8.54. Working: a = 72.9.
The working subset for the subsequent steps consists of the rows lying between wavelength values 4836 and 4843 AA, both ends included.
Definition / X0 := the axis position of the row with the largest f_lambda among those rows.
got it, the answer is 4839.97 AA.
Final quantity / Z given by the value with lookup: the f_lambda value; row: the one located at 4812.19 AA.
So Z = 75.3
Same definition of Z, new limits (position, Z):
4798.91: 74.2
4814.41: 74.6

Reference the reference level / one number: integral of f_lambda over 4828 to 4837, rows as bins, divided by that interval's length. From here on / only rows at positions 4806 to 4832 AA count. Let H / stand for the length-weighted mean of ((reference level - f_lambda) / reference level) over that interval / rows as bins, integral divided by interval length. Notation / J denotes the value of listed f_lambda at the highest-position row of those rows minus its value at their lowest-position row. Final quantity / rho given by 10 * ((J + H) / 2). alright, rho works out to 7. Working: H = 0.0065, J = 1.4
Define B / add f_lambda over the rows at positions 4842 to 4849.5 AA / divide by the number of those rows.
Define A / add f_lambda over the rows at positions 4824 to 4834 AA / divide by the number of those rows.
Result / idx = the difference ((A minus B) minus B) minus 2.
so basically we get -72.5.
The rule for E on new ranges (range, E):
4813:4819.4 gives 8.60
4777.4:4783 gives 8.66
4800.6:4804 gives 8.56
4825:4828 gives 8.61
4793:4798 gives 8.61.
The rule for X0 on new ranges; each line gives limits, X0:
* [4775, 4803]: 4780.16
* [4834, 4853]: 4834.40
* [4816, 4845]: 4831.06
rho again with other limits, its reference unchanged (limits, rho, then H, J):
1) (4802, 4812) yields 10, 0.0068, 2.0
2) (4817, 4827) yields 4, 0.0194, 0.7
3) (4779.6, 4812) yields 0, 0.0013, 0.0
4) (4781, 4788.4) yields 0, -0.0069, 0.0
